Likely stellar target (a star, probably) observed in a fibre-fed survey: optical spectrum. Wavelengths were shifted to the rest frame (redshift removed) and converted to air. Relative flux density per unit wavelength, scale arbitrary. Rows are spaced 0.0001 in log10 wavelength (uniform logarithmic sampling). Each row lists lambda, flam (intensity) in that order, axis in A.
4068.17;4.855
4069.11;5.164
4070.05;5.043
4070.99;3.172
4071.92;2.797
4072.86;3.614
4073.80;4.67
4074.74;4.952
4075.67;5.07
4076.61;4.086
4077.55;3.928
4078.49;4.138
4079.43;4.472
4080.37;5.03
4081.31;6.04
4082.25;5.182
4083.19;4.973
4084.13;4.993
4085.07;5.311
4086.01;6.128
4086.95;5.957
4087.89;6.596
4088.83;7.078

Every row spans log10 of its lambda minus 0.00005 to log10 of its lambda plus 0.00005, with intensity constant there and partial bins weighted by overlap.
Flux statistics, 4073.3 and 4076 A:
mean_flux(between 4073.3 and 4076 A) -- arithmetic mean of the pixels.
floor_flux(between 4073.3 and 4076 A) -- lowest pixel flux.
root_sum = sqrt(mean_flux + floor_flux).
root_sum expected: 3.1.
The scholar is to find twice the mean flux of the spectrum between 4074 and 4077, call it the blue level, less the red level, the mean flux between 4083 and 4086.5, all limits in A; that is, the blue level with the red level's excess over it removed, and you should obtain 4.1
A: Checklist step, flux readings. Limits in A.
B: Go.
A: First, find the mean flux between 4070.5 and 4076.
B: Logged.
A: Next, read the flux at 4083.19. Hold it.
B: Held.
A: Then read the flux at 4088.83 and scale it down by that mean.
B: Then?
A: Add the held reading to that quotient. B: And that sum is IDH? 6.7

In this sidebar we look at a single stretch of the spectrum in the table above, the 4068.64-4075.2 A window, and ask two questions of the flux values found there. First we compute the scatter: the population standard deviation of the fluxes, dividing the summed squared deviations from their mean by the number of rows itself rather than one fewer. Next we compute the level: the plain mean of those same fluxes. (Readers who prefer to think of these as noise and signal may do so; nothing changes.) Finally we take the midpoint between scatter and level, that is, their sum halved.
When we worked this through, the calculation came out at 2.6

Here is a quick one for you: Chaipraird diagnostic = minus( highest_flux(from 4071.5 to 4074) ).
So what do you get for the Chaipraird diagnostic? -4.67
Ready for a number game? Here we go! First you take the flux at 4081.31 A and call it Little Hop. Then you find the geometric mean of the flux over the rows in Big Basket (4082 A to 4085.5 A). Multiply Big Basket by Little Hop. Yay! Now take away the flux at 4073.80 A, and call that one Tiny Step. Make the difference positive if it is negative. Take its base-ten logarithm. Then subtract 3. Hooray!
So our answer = -1.58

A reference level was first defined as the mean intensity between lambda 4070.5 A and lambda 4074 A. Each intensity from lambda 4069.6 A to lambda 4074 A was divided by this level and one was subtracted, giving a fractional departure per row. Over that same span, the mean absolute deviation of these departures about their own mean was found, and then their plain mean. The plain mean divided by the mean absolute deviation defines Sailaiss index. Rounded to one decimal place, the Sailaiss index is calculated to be 0.4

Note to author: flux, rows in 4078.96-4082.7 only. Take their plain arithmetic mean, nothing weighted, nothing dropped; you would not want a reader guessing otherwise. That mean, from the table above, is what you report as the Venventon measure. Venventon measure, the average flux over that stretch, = 5.2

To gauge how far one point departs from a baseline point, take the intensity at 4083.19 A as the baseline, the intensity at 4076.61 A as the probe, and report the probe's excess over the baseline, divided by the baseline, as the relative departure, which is -0.18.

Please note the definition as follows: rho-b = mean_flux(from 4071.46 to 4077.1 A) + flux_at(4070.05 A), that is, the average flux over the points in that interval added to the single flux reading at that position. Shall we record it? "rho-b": 9.2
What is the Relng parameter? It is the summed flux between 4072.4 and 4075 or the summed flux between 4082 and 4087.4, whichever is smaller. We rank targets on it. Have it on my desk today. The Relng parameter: 13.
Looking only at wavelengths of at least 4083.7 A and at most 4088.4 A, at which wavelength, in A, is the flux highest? 4087.89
